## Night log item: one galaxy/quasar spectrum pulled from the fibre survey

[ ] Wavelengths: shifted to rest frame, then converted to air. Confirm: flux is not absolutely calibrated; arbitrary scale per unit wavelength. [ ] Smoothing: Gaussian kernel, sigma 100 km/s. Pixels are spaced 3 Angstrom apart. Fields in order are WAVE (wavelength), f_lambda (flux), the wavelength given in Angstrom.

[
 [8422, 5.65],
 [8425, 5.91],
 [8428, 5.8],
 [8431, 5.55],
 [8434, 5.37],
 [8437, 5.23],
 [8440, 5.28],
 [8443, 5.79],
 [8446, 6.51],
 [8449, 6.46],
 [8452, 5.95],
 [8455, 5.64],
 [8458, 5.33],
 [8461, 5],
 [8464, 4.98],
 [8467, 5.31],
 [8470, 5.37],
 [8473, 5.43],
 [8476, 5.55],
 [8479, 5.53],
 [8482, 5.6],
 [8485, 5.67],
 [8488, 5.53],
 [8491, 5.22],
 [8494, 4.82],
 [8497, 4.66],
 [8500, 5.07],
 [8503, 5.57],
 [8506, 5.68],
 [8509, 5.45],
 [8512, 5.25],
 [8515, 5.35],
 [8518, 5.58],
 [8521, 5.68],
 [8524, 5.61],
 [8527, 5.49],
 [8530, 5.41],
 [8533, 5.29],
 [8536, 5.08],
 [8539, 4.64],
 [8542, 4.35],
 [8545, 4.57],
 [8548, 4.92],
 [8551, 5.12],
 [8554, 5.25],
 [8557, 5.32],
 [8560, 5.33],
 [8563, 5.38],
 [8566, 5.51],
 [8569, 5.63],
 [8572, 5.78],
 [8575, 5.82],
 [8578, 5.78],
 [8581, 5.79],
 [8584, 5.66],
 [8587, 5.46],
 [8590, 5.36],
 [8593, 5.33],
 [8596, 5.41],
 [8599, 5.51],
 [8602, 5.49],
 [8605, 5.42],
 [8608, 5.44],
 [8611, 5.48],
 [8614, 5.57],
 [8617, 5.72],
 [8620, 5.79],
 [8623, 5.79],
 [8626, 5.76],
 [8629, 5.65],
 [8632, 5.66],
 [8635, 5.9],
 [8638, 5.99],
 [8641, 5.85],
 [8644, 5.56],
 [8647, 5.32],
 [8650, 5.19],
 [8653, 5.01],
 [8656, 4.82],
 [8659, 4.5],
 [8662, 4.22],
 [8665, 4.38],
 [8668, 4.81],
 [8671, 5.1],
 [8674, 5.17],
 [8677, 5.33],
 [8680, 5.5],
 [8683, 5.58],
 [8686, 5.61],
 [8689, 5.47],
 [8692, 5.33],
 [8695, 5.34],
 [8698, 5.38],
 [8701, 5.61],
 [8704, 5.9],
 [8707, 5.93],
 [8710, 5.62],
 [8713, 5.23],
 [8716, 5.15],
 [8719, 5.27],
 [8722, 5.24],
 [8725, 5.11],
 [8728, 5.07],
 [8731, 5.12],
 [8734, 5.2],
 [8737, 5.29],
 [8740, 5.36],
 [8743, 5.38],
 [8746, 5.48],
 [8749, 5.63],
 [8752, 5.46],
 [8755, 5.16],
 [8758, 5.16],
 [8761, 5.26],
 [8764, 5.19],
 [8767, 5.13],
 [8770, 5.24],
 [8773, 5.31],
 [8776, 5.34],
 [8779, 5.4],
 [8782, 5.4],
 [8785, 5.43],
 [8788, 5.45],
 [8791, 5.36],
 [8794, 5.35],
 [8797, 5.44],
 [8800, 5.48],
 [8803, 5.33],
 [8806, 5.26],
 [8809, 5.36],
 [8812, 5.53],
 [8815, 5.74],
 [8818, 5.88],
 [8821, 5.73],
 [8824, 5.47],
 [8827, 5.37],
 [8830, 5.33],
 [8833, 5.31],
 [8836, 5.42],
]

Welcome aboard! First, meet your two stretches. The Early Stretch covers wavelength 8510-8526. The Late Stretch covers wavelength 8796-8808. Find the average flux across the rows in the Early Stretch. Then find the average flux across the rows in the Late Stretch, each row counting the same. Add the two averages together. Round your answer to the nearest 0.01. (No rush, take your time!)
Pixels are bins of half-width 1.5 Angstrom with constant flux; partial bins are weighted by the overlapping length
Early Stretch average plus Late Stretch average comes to 10.87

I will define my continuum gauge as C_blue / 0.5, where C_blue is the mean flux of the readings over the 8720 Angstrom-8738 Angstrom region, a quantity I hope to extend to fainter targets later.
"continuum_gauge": 10.3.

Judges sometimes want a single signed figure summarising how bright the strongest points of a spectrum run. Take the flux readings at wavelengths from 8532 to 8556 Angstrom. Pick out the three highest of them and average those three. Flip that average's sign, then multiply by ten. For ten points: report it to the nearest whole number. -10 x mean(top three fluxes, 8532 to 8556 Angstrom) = -52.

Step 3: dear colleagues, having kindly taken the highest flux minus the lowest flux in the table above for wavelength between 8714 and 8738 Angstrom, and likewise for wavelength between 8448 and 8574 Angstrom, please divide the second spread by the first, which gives 10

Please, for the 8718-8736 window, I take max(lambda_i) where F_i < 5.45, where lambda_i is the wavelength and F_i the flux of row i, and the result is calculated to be 8734 Angstrom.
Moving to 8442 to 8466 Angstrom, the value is 8464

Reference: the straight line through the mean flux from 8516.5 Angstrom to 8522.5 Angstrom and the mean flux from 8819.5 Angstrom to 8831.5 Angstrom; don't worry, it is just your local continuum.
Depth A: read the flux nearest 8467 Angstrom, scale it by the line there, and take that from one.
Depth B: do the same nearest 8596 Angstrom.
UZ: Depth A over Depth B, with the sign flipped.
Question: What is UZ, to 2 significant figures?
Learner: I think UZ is -1.9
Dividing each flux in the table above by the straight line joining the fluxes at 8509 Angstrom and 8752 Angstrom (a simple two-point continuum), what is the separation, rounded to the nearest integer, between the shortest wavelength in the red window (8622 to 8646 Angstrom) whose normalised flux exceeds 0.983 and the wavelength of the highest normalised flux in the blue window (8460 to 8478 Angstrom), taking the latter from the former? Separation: 147 Angstrom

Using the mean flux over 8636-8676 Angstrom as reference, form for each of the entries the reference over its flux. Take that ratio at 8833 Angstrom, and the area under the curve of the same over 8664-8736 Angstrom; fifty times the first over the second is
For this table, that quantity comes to 0.7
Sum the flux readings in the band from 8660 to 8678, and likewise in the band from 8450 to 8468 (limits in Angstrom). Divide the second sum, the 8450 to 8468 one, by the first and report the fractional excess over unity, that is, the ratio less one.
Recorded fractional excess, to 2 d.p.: 0.11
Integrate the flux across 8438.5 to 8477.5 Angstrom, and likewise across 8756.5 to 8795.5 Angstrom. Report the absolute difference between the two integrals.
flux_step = 11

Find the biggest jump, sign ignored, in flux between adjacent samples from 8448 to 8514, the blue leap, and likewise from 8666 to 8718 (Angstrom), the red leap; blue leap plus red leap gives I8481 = 0.90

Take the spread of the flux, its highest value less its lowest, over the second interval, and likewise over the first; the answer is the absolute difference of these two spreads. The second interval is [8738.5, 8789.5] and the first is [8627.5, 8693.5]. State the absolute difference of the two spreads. 1.3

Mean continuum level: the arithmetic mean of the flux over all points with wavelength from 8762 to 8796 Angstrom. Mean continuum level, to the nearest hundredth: 5.33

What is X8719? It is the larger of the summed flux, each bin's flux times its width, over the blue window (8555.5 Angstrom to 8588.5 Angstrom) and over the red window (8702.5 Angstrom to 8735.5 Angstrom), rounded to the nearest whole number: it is 184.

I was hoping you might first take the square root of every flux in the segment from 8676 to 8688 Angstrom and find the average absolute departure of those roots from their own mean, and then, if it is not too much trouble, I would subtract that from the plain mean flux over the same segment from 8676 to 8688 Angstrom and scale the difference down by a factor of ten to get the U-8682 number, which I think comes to 0.55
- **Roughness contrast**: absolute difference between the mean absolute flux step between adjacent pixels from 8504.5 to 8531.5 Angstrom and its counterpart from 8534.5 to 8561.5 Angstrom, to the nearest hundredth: 0.07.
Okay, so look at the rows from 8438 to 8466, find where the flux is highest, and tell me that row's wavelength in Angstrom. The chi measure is 8446 Angstrom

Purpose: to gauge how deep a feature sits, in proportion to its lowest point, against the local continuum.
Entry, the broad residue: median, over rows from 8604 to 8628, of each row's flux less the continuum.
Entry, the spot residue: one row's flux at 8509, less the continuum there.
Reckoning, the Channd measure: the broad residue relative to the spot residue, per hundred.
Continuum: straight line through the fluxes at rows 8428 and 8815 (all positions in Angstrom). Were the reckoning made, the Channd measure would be 37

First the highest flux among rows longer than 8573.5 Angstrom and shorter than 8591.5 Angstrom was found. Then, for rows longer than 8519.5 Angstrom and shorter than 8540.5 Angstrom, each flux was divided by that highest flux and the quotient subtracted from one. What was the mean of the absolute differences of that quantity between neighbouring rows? 0.0298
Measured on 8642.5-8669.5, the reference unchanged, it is 0.0415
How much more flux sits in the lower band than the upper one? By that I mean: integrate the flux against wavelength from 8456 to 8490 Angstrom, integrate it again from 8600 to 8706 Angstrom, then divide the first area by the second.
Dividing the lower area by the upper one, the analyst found 0.3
